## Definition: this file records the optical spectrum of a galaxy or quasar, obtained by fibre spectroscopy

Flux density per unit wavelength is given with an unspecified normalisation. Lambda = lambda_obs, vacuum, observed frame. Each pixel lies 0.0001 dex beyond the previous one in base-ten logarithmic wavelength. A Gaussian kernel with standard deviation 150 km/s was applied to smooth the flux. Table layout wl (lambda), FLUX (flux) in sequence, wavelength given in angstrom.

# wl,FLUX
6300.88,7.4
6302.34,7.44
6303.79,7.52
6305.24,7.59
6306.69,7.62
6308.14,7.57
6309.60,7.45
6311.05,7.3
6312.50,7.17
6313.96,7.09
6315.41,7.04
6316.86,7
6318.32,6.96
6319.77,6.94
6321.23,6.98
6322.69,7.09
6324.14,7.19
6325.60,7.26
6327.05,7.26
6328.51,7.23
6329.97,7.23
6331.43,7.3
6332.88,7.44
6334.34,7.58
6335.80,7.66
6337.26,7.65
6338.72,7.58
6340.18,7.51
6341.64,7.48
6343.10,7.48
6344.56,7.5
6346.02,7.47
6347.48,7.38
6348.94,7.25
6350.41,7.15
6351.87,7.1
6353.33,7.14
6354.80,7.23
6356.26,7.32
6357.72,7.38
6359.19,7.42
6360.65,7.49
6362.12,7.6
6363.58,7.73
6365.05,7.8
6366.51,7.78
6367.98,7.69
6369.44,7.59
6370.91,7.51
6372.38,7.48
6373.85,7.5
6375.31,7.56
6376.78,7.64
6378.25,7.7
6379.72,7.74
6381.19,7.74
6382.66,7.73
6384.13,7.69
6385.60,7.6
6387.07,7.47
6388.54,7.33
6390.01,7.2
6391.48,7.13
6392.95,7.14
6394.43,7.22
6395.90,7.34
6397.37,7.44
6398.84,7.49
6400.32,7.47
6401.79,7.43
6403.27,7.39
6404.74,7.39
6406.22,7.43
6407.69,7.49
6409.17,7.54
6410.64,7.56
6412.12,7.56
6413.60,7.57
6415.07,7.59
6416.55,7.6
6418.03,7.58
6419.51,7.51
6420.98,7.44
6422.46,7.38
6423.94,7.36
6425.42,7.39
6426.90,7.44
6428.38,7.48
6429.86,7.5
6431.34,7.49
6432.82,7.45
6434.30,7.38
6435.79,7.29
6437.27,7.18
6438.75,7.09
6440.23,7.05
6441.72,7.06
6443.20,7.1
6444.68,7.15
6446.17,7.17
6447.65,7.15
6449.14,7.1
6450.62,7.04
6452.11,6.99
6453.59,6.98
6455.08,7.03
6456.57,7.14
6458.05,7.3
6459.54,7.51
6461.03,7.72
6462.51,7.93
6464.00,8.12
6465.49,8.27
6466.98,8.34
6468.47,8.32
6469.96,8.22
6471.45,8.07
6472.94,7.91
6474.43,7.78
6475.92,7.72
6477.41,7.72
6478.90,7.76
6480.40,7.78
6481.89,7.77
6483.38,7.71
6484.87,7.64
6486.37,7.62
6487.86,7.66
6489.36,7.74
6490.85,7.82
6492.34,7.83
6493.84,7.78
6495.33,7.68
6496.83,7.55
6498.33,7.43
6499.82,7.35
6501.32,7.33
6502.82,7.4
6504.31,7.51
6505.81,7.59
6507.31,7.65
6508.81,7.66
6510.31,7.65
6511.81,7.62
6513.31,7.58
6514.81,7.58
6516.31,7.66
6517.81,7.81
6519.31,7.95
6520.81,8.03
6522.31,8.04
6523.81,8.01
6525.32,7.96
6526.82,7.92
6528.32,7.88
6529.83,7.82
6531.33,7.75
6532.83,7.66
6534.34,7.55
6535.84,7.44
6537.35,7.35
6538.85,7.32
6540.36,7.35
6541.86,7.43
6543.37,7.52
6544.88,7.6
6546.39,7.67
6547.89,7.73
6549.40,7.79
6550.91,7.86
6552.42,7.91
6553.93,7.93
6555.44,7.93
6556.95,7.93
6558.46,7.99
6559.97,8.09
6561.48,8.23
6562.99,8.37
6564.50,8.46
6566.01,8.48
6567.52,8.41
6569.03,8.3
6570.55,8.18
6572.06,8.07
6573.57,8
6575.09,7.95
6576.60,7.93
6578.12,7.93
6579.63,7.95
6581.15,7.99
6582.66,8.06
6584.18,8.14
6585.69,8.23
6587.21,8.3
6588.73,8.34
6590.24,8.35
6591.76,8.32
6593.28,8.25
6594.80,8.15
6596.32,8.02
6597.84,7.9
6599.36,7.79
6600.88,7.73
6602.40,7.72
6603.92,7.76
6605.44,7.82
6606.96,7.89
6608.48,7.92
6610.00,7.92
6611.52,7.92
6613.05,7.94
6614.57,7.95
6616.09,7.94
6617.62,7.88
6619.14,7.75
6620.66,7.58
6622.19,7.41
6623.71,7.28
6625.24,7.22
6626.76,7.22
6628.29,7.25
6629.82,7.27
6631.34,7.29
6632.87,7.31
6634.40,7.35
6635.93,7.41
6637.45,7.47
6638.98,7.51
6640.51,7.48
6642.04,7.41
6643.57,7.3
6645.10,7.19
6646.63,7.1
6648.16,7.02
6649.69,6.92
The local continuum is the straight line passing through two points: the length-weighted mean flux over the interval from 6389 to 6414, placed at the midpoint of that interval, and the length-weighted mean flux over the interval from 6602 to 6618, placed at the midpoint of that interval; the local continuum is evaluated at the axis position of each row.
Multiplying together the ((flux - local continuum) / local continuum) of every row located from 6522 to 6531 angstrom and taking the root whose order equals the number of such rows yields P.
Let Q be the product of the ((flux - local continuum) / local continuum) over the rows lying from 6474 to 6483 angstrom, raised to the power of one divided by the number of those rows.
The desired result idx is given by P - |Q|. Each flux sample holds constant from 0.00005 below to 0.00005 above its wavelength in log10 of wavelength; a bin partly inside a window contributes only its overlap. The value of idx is 0.007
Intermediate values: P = 0.031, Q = 0.0236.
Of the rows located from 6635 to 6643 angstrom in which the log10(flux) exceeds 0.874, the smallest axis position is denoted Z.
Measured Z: 6638.98 angstrom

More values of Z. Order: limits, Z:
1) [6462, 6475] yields 6462.51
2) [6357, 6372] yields 6360.65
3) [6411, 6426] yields 6412.12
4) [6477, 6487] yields 6477.41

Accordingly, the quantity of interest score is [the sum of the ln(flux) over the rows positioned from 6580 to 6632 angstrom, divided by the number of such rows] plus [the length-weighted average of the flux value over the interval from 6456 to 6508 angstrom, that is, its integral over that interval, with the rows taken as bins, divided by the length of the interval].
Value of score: 9.8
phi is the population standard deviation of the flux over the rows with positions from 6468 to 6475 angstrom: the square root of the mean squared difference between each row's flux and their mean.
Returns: 0.20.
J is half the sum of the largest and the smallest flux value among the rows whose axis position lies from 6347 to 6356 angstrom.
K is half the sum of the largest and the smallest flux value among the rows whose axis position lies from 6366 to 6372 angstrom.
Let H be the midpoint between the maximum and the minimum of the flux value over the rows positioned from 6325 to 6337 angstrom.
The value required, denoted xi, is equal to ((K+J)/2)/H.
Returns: 1.00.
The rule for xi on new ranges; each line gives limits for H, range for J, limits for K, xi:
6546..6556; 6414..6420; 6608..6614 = 0.99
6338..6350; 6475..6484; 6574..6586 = 1.07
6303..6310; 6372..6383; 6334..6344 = 1.01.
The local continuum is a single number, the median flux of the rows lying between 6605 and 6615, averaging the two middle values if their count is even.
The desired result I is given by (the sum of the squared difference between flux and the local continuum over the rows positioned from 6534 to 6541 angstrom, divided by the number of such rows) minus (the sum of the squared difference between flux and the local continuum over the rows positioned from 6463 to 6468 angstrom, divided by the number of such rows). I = 0.16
